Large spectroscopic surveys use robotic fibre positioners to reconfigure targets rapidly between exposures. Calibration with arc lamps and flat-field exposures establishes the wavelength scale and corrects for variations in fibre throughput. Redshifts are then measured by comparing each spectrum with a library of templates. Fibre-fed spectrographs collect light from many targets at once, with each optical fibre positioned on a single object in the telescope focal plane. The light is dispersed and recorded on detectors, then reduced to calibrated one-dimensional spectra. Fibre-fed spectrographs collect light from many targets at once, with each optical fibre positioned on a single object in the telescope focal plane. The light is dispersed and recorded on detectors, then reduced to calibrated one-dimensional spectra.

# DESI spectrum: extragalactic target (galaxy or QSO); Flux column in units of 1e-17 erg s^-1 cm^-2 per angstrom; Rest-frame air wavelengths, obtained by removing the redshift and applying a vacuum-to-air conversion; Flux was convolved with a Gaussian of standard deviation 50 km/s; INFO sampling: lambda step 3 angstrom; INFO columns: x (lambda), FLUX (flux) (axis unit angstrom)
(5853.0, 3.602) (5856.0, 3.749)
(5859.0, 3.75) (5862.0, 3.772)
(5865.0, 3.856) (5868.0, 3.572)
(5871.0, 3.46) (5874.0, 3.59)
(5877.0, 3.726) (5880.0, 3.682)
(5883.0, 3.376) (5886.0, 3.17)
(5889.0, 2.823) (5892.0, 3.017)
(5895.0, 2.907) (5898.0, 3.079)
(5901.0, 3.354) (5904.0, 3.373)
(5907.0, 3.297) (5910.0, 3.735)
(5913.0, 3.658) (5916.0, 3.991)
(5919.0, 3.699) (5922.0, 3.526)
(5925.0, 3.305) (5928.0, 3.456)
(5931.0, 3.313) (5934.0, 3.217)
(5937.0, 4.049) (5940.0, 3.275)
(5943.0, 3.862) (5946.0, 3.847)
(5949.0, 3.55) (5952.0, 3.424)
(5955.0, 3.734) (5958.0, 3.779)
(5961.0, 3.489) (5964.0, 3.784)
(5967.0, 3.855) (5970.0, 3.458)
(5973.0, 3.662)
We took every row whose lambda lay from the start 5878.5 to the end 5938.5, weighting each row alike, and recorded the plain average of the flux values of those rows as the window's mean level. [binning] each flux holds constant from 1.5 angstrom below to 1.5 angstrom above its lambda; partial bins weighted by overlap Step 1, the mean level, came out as 3.40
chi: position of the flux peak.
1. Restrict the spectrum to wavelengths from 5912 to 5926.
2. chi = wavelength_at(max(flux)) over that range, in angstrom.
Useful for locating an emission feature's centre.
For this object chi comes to 5916.0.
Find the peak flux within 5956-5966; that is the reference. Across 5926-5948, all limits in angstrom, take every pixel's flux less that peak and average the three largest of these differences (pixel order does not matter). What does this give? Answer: 0.14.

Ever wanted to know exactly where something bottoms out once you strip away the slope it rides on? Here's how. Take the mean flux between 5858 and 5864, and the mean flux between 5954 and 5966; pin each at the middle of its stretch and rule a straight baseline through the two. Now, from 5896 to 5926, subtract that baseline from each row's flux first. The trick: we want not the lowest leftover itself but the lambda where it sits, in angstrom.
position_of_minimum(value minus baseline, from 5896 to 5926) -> 5898.0 angstrom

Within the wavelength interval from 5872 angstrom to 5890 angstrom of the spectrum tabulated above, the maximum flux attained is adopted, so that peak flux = 3.726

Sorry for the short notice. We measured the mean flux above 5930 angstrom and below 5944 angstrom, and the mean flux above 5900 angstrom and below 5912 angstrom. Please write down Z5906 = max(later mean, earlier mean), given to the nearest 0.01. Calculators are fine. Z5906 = 3.54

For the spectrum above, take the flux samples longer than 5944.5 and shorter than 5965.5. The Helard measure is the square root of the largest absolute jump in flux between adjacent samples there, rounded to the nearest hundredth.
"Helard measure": 0.56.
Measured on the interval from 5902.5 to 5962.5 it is 0.91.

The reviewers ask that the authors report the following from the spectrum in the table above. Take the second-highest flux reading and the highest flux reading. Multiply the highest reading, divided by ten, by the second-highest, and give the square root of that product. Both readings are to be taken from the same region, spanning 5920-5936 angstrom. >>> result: 1.10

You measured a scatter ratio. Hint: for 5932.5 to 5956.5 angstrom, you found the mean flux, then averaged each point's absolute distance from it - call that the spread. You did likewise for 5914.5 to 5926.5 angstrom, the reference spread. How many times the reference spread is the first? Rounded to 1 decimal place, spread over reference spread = 1.2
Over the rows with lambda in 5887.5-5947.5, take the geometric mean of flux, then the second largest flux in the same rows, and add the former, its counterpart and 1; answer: 8.41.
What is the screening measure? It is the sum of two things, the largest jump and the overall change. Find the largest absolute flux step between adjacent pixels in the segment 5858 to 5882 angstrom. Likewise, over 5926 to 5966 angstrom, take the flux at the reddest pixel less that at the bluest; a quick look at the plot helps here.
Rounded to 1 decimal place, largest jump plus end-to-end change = 0.6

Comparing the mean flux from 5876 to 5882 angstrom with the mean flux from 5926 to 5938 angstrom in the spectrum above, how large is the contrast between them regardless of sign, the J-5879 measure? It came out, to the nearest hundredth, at 0.20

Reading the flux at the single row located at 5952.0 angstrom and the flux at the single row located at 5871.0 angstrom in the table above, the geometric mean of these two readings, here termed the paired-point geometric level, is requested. 3.44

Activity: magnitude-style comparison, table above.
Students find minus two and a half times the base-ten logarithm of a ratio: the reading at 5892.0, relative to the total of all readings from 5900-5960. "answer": 3.44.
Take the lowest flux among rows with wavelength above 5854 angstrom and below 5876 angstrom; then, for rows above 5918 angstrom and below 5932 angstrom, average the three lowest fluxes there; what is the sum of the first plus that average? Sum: 6.8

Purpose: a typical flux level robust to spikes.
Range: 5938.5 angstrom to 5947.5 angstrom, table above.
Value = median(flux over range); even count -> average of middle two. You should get 3.85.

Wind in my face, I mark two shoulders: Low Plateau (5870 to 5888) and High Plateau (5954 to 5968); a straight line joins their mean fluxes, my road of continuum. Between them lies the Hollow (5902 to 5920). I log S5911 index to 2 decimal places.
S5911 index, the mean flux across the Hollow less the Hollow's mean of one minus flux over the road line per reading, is 3.63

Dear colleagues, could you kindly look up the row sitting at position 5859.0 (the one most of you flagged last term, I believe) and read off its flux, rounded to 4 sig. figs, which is 3.750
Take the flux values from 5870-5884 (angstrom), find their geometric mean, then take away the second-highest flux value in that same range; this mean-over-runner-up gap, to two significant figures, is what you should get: -0.12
